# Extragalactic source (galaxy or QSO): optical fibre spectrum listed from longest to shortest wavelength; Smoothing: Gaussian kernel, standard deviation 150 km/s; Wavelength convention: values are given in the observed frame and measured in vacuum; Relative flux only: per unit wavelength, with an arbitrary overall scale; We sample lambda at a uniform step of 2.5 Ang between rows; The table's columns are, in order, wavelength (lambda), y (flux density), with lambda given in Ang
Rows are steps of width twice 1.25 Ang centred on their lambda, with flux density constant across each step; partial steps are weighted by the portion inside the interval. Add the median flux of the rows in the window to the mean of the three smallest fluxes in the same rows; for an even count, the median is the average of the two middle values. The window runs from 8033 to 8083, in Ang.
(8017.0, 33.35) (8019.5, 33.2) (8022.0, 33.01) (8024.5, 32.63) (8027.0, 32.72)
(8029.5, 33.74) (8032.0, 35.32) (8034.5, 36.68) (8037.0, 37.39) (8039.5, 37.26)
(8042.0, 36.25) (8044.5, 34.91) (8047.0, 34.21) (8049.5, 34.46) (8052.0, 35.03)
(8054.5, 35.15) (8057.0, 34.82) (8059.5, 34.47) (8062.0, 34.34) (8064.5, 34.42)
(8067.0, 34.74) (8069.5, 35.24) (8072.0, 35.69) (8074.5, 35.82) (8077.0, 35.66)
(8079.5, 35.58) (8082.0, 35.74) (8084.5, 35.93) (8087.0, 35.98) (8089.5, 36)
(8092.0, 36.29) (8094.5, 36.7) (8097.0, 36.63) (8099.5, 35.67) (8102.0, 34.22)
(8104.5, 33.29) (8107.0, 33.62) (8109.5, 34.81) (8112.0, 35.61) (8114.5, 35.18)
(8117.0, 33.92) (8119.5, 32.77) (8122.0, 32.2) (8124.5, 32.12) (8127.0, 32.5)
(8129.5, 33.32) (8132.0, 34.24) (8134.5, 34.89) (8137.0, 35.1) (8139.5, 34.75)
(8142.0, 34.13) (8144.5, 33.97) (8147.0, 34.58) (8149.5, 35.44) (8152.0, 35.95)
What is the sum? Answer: 69.5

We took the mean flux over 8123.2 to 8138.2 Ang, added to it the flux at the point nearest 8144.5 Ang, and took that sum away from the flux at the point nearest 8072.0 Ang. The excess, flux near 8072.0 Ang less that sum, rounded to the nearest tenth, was -32.0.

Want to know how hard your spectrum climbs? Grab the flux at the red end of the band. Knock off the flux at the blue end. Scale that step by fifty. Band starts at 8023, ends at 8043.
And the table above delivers 181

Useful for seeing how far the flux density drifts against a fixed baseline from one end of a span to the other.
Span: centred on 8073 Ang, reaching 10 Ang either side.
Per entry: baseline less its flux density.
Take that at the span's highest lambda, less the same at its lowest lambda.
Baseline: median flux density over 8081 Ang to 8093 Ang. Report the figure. -1.3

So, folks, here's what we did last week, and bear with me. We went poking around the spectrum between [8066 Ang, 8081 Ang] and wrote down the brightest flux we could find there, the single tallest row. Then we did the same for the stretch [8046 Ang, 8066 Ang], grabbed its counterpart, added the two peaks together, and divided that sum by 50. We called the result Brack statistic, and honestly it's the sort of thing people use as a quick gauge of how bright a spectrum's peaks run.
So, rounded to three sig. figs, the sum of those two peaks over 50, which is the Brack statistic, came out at 1.42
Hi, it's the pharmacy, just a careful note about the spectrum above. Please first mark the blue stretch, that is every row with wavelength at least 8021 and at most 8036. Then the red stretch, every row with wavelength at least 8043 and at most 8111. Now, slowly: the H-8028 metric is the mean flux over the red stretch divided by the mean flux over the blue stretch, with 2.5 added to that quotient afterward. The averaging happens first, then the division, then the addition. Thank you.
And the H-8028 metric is 3.53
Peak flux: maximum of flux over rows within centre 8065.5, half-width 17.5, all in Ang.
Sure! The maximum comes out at 35.82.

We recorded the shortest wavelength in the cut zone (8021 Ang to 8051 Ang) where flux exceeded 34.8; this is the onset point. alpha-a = 8032.0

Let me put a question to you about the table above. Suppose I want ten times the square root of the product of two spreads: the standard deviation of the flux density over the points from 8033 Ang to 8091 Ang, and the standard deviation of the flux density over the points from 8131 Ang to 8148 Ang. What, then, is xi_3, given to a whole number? 6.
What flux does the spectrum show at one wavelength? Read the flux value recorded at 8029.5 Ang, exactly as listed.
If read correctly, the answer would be 33.74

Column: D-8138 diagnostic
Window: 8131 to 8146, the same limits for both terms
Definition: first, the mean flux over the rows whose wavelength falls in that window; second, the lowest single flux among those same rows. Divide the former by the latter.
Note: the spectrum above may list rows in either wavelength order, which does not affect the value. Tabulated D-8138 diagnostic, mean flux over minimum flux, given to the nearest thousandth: 1.016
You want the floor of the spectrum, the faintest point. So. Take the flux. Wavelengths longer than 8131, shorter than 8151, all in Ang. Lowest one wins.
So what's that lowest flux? 33.97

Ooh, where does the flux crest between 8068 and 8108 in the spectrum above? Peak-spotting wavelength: 8094.5 Ang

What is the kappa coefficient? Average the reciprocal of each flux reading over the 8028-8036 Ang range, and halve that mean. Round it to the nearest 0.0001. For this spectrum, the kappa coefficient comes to 0.0142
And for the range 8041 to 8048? 0.0142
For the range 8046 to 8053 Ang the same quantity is 0.0145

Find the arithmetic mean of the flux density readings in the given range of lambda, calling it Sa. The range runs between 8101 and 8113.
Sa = 34.3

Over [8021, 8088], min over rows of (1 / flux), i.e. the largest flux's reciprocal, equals 0.0267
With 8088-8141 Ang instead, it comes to 0.0272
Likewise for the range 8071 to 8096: 0.0272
